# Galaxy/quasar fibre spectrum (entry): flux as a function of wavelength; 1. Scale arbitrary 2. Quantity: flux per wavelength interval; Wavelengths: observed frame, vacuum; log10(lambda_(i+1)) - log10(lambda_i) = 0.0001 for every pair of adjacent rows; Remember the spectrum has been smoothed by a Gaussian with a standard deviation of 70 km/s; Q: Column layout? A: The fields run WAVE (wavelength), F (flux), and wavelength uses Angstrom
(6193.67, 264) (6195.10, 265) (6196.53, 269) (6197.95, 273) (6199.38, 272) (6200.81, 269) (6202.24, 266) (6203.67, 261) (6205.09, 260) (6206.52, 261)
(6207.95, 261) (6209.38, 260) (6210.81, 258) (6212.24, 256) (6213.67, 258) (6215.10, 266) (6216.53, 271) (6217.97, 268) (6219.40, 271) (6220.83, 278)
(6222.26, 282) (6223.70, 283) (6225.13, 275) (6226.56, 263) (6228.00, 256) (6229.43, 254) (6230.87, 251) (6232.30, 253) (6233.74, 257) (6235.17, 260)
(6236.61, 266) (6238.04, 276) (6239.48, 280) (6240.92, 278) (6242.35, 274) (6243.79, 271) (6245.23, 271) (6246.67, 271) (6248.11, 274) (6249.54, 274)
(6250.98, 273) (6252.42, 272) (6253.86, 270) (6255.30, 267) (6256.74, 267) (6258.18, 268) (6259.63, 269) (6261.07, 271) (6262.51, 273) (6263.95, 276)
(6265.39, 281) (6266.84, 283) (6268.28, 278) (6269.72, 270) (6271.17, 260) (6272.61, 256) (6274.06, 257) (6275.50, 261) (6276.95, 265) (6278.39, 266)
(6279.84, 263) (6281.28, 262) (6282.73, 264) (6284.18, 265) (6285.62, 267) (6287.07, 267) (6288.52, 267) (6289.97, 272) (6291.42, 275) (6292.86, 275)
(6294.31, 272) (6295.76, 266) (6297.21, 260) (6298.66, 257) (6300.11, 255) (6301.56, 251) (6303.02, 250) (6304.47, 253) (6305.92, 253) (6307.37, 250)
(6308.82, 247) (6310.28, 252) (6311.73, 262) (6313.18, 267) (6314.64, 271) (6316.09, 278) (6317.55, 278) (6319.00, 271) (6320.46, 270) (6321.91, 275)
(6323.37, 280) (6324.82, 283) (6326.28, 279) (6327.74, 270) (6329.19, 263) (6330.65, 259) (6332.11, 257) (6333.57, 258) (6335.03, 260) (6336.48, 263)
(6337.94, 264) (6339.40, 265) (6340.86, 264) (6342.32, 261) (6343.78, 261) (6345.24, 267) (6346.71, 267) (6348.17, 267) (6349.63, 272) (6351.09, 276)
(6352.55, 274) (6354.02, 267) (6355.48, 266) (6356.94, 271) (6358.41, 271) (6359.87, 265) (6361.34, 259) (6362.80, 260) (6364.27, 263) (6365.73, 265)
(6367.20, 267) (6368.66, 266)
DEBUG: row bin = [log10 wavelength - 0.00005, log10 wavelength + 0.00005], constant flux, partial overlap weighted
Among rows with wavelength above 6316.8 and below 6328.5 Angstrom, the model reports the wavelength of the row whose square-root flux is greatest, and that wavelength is 6324.82 Angstrom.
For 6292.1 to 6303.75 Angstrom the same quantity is 6292.86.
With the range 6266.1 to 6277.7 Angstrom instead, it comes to 6266.84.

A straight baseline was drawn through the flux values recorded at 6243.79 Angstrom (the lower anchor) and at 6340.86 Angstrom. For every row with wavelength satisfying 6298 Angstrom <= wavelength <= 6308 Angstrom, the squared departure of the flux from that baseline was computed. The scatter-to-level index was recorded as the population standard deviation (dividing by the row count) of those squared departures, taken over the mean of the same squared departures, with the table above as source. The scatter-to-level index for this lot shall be 0.31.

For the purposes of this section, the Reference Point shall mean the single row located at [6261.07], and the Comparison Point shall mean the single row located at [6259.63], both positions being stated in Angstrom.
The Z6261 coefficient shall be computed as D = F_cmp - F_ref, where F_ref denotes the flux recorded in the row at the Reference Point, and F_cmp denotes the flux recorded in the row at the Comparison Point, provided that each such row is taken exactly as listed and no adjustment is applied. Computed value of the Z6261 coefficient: -2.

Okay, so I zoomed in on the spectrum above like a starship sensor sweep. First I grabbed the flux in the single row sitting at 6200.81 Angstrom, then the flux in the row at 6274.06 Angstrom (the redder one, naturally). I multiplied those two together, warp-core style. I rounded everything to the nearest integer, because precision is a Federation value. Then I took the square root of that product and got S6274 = 263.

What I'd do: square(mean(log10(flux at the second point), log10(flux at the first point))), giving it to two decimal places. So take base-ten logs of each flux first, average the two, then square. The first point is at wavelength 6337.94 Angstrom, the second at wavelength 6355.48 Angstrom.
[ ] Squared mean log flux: 5.87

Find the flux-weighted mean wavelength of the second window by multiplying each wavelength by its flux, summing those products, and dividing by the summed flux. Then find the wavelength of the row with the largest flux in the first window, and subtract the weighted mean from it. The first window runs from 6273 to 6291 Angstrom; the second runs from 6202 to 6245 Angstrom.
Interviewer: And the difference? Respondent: 66.9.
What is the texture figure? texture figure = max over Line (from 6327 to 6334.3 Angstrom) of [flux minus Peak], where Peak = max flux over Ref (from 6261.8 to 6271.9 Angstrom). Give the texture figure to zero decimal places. -13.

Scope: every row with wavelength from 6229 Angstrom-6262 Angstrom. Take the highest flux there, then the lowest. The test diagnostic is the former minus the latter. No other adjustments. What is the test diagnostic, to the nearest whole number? 29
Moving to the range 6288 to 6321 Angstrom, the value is 31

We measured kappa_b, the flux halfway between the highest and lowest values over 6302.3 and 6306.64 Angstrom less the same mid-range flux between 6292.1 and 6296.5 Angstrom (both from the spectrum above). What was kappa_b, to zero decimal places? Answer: -19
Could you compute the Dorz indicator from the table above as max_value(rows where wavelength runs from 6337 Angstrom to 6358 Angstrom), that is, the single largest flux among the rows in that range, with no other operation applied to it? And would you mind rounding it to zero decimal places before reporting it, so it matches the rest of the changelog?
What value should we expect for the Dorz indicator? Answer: 276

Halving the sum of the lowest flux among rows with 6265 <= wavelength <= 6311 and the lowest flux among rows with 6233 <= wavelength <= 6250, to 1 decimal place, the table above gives 252.0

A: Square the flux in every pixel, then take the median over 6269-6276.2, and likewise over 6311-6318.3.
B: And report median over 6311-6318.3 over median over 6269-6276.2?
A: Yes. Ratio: 1.09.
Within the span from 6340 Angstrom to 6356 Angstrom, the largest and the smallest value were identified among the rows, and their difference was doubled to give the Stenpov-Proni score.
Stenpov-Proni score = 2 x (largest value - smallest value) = 30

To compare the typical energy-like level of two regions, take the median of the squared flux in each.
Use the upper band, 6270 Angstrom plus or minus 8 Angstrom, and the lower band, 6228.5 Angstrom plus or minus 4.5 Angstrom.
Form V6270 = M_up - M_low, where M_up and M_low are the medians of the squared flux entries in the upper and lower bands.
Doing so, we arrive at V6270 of 7874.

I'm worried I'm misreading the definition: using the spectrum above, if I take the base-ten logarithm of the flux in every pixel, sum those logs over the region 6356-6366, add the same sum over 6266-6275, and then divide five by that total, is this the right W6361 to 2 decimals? 0.16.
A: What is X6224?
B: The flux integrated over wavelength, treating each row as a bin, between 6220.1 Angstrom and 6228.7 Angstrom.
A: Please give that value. 2346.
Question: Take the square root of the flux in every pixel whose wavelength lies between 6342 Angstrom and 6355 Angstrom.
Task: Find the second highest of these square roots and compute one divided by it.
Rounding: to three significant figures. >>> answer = 0.0604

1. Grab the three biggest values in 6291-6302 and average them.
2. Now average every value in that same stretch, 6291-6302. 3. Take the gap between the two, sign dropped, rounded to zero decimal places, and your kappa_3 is 10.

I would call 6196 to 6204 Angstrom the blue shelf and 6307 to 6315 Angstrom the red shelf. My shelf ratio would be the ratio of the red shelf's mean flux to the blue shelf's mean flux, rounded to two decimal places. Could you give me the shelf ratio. 0.96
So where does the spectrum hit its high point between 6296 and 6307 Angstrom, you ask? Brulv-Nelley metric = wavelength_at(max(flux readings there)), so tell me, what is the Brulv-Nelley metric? 6297.21 Angstrom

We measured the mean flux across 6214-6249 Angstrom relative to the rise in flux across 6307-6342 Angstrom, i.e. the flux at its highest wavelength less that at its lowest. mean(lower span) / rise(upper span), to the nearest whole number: 19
